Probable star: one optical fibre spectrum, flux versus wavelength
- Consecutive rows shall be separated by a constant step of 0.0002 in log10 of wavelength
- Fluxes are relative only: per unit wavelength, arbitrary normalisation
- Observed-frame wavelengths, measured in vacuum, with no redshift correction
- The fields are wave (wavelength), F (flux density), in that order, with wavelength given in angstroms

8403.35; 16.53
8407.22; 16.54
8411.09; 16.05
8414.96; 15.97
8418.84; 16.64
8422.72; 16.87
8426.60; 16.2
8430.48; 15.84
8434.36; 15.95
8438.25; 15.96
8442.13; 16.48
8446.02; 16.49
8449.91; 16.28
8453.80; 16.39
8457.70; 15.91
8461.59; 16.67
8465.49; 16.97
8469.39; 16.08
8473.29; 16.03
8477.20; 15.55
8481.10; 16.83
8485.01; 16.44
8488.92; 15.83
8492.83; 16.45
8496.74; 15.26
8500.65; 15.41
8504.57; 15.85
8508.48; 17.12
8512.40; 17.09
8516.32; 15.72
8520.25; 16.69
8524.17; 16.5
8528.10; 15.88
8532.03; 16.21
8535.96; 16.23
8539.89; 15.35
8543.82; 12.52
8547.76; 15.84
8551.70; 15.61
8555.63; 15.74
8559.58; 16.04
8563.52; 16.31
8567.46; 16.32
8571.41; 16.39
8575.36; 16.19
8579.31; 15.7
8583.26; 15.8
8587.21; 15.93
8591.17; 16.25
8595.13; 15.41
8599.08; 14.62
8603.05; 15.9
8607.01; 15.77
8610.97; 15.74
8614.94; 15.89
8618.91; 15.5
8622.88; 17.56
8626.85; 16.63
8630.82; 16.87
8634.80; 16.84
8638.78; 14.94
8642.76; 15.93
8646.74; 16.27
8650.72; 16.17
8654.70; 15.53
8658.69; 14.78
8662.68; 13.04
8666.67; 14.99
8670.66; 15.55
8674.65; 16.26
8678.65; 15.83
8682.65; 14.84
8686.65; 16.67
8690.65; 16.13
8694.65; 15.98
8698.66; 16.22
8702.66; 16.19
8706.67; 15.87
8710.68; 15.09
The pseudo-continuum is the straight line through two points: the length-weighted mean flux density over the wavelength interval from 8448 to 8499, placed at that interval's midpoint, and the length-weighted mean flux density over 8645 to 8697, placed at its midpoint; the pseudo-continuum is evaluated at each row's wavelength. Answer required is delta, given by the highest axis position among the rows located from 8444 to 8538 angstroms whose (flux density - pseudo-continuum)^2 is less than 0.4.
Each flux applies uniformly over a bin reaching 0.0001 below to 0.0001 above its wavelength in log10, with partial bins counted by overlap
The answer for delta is 8535.96 angstroms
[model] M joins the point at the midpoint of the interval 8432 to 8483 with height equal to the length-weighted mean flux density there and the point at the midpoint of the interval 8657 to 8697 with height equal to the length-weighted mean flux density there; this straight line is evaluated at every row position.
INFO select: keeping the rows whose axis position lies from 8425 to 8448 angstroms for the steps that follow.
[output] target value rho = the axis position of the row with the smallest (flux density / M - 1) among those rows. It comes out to 8430.48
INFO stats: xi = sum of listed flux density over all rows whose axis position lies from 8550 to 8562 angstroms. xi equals 47.4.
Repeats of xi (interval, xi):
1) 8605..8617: 47.4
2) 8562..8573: 49.0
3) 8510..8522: 49.5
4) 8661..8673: 43.6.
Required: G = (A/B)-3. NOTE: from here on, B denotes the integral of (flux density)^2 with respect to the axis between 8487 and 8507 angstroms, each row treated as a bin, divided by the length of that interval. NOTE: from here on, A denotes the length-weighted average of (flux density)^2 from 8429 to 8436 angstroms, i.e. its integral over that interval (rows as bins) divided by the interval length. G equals -1.99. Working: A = 253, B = 250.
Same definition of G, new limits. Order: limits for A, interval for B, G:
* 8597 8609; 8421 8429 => -2.12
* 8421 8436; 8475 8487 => -2.01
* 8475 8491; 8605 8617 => -1.95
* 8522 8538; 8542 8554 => -1.80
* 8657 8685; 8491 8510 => -2.11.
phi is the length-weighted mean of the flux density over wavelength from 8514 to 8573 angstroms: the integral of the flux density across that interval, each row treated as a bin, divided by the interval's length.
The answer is 15.8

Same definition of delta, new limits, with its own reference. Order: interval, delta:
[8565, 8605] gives 8603.05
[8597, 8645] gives 8642.76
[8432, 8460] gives 8457.70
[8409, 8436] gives 8434.36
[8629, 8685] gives 8678.65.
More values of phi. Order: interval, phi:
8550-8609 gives 15.9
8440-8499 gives 16.2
